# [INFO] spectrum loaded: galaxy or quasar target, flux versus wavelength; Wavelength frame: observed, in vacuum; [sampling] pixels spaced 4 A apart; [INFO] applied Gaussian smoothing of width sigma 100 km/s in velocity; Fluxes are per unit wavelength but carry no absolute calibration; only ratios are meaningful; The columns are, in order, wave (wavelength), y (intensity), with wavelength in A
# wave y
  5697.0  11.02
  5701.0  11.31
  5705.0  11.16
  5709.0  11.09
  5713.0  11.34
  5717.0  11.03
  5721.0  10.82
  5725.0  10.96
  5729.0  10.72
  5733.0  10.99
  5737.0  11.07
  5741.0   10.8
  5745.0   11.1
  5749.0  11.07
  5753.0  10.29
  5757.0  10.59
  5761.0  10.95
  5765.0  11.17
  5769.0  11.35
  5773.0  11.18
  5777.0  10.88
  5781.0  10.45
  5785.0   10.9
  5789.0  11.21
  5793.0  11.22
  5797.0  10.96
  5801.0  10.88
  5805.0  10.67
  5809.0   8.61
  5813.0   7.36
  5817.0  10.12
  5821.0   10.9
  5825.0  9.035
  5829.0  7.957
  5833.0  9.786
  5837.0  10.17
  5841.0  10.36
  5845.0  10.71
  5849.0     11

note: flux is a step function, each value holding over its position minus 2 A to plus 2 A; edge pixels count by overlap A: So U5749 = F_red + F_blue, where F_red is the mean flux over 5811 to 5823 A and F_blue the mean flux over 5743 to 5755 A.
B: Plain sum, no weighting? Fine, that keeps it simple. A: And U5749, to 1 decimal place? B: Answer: 20.3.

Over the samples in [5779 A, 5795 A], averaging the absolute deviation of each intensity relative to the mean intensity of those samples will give 0.27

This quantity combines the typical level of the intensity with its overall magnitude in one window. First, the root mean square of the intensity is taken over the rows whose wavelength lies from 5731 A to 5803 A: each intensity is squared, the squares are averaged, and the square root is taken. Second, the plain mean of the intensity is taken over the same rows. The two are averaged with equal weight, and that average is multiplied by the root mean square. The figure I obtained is 120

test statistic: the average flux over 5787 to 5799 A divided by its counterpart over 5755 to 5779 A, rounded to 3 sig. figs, 1.01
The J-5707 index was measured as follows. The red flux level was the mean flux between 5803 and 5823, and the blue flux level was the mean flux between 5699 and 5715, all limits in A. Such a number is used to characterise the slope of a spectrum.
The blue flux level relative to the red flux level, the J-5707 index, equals 1.18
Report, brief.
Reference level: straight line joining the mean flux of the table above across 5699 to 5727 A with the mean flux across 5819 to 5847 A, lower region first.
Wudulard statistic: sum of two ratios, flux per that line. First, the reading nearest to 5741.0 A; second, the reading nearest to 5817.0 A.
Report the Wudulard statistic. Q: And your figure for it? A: 2.01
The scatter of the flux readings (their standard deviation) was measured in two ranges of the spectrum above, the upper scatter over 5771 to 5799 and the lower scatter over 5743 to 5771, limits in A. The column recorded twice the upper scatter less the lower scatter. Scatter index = 0.2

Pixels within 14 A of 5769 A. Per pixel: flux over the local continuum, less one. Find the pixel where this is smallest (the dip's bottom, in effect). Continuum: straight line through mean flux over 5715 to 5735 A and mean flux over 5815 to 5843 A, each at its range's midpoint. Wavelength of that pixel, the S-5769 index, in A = 5757.0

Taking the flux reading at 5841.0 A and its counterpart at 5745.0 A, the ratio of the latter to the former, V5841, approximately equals 1.07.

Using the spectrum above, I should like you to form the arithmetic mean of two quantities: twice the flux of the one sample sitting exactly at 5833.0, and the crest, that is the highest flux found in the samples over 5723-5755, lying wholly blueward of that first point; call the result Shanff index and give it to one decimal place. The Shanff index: 15.3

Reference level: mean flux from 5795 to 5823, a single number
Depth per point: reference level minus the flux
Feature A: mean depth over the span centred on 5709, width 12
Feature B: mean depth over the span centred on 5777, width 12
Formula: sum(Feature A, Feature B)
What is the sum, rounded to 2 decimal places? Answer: -2.18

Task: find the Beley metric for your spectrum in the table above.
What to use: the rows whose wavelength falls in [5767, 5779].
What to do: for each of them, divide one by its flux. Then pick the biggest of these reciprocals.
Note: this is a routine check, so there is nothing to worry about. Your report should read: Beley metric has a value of 0.092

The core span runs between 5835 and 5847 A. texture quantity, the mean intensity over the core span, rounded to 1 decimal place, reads 10.4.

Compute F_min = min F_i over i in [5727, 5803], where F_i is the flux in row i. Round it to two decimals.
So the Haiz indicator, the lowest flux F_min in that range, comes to 10.29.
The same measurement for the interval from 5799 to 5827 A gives 7.36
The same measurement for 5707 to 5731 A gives 10.72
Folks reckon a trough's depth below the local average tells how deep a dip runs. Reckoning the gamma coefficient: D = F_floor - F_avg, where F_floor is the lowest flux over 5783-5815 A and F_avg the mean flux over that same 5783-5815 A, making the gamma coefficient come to -2.9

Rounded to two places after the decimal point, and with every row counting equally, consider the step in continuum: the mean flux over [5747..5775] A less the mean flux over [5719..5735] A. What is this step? 0.07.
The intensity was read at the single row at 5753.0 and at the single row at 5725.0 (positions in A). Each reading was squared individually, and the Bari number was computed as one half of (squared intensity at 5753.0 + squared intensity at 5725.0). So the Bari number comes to 113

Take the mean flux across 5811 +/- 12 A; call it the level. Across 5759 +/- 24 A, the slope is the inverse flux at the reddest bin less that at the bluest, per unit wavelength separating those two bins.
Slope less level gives -9.8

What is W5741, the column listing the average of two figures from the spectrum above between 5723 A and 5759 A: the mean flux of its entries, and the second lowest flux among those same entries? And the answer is 10.7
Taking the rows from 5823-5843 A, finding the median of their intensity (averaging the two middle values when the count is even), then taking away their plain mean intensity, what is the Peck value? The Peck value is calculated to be 0.32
